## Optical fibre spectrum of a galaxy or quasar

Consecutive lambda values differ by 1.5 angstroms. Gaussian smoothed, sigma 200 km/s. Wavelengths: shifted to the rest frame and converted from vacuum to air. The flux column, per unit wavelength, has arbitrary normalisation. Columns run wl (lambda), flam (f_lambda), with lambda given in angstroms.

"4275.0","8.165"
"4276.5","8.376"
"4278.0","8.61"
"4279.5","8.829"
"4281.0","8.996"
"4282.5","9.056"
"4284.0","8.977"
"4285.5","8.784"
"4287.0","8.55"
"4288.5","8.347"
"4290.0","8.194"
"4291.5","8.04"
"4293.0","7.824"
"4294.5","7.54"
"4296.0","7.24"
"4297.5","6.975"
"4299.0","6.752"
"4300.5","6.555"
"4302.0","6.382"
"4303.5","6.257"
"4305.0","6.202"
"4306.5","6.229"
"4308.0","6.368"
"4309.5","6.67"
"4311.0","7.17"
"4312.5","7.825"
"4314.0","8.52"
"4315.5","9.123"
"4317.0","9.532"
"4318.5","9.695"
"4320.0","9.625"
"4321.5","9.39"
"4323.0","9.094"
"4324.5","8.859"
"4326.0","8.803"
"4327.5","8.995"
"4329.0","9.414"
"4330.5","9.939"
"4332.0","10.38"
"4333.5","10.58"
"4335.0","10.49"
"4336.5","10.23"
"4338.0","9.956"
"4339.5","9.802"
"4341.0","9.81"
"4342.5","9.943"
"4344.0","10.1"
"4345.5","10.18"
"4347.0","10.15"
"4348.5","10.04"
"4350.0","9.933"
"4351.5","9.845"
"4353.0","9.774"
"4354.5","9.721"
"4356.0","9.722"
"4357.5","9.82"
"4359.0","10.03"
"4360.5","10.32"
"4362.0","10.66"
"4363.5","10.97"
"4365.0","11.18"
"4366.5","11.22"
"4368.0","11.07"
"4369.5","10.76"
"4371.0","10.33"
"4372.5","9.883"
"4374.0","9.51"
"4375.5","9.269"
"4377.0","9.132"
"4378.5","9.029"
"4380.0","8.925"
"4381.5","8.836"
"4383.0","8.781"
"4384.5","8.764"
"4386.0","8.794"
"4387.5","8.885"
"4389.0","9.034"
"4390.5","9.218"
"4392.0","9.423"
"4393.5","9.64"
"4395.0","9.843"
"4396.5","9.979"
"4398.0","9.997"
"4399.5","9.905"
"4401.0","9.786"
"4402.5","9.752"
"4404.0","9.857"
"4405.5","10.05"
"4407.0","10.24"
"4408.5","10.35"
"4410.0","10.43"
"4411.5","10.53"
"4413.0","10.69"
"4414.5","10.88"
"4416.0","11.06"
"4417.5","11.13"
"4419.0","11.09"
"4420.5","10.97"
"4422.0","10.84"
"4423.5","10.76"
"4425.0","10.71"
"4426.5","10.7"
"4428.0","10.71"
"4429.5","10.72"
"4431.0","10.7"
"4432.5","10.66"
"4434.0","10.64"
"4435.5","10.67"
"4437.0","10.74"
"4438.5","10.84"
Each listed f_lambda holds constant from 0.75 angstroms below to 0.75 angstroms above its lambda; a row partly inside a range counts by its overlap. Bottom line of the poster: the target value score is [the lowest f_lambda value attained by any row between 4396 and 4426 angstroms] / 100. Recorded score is 0.098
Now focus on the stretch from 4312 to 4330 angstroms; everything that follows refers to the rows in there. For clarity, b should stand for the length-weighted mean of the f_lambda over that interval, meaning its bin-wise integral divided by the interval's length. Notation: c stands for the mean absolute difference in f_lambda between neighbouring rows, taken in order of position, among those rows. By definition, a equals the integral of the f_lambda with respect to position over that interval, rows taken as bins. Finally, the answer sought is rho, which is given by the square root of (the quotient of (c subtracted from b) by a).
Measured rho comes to 0.2317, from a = 164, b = 9.1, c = 0.31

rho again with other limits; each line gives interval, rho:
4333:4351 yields 0.2342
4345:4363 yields 0.2342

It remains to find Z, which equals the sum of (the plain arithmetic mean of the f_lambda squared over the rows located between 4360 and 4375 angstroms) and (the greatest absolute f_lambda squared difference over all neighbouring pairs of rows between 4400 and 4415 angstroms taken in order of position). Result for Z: 117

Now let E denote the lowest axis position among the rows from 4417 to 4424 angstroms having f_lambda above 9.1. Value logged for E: 4417.5 angstroms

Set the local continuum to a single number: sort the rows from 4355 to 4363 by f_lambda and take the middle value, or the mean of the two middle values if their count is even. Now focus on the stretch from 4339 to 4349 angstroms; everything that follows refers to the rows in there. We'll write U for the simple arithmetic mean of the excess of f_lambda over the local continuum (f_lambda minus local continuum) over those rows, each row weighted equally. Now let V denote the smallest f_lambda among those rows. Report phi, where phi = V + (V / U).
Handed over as -361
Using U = 0.0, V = 9.802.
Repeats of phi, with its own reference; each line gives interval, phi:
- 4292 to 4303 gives 4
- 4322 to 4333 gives -4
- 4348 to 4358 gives -40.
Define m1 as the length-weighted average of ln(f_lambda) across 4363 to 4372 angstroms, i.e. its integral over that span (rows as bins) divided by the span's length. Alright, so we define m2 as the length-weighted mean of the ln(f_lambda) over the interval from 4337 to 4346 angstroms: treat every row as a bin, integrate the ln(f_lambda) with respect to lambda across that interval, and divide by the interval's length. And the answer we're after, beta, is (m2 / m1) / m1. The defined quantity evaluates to 0.40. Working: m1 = 2.39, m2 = 2.30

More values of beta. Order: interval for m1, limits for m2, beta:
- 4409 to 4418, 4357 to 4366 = 0.42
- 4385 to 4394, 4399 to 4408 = 0.47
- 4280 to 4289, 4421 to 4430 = 0.50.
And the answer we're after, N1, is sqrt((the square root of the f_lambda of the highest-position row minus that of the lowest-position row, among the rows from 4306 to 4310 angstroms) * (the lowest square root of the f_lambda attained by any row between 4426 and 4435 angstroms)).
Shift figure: 0.53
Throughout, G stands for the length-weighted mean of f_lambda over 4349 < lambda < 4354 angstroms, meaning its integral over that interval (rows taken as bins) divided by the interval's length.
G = 9.85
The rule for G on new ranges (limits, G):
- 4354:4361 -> 9.92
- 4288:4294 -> 8.07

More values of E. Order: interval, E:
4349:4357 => 4350.0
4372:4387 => 4372.5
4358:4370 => 4359.0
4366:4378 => 4366.5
